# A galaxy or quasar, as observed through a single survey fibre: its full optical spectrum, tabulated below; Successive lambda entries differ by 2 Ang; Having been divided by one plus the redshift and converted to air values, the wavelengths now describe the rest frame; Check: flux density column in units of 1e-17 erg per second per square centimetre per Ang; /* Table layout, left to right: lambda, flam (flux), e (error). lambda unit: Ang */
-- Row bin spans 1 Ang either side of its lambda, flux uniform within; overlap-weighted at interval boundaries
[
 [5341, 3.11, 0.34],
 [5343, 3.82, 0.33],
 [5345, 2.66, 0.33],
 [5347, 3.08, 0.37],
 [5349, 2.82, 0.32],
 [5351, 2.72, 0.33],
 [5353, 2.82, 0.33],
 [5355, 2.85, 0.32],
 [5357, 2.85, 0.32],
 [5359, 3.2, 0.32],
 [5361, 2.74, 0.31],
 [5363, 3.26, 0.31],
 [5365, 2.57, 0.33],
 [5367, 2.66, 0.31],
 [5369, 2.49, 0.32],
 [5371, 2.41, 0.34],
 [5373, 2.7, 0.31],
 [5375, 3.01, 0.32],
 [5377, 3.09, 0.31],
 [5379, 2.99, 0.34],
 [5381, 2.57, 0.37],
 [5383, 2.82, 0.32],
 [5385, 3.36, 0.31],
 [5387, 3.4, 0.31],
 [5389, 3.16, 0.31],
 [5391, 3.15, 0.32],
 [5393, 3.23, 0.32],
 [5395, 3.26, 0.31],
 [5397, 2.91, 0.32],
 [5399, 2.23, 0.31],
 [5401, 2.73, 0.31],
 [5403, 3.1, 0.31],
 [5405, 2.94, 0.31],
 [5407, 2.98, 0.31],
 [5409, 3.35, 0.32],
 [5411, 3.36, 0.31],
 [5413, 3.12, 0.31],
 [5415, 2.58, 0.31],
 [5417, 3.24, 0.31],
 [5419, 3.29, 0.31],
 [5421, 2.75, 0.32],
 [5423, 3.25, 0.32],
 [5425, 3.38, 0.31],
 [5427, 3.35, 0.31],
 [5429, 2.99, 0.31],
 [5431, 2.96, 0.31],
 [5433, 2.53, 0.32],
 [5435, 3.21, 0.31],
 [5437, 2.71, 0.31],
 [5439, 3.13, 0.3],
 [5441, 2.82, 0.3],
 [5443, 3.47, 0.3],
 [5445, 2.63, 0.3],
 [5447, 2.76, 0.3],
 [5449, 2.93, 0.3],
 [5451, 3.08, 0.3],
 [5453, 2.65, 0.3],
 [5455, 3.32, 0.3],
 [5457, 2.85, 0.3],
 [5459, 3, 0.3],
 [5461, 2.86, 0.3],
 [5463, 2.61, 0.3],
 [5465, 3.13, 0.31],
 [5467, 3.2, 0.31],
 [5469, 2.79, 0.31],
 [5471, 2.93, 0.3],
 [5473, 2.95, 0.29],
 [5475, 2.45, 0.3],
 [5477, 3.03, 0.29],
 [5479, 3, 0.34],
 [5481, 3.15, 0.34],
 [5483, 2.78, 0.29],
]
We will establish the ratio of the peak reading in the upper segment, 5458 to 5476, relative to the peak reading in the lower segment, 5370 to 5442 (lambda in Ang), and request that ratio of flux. 0.94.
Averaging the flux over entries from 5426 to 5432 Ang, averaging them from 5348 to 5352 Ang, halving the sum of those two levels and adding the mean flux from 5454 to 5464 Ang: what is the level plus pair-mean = 5.86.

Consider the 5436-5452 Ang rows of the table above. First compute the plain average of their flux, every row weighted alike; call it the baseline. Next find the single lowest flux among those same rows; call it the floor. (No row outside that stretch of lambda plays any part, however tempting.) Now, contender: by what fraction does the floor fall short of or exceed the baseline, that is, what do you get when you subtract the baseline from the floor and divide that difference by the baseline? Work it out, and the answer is -0.11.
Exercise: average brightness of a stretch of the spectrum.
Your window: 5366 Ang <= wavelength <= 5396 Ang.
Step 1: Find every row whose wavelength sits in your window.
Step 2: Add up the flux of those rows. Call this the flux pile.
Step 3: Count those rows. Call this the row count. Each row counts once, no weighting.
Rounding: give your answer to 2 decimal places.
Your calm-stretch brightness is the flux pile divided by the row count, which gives 2.95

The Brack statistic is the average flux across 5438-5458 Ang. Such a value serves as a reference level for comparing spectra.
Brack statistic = 2.96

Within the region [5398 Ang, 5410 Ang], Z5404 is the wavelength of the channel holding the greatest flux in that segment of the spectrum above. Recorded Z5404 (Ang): 5409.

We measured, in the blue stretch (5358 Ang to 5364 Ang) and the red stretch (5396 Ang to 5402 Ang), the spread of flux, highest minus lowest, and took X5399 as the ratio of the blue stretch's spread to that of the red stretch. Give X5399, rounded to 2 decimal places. 0.76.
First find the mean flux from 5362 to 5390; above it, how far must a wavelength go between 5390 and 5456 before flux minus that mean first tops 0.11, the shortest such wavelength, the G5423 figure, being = 5391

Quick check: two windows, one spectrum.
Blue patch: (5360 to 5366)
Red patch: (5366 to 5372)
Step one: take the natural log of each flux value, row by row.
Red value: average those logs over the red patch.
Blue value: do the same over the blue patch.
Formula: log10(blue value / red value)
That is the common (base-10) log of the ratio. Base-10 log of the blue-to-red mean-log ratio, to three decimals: 0.054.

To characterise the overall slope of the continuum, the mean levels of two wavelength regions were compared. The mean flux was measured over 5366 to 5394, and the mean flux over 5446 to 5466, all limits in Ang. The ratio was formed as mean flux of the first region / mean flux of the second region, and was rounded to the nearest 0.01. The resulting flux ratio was 1.00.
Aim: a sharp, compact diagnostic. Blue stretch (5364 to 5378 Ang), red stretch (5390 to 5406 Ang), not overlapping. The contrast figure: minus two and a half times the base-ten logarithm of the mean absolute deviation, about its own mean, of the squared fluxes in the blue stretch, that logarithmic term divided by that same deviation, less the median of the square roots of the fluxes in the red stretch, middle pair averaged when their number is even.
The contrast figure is -1.84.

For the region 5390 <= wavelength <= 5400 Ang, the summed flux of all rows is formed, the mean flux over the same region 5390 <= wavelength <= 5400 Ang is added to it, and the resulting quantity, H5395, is 18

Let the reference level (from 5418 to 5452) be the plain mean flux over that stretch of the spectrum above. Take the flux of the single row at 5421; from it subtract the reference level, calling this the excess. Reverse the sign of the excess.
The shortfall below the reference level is 0.26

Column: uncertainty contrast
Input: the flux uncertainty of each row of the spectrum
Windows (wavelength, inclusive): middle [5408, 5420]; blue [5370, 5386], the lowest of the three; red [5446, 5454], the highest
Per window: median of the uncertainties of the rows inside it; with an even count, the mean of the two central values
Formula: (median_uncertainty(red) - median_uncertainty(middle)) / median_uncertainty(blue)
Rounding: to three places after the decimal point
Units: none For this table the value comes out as -0.031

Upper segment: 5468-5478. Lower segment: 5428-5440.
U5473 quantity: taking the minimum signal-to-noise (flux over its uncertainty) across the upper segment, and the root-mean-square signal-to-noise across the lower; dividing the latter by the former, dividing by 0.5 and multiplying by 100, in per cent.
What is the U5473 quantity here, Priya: 232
